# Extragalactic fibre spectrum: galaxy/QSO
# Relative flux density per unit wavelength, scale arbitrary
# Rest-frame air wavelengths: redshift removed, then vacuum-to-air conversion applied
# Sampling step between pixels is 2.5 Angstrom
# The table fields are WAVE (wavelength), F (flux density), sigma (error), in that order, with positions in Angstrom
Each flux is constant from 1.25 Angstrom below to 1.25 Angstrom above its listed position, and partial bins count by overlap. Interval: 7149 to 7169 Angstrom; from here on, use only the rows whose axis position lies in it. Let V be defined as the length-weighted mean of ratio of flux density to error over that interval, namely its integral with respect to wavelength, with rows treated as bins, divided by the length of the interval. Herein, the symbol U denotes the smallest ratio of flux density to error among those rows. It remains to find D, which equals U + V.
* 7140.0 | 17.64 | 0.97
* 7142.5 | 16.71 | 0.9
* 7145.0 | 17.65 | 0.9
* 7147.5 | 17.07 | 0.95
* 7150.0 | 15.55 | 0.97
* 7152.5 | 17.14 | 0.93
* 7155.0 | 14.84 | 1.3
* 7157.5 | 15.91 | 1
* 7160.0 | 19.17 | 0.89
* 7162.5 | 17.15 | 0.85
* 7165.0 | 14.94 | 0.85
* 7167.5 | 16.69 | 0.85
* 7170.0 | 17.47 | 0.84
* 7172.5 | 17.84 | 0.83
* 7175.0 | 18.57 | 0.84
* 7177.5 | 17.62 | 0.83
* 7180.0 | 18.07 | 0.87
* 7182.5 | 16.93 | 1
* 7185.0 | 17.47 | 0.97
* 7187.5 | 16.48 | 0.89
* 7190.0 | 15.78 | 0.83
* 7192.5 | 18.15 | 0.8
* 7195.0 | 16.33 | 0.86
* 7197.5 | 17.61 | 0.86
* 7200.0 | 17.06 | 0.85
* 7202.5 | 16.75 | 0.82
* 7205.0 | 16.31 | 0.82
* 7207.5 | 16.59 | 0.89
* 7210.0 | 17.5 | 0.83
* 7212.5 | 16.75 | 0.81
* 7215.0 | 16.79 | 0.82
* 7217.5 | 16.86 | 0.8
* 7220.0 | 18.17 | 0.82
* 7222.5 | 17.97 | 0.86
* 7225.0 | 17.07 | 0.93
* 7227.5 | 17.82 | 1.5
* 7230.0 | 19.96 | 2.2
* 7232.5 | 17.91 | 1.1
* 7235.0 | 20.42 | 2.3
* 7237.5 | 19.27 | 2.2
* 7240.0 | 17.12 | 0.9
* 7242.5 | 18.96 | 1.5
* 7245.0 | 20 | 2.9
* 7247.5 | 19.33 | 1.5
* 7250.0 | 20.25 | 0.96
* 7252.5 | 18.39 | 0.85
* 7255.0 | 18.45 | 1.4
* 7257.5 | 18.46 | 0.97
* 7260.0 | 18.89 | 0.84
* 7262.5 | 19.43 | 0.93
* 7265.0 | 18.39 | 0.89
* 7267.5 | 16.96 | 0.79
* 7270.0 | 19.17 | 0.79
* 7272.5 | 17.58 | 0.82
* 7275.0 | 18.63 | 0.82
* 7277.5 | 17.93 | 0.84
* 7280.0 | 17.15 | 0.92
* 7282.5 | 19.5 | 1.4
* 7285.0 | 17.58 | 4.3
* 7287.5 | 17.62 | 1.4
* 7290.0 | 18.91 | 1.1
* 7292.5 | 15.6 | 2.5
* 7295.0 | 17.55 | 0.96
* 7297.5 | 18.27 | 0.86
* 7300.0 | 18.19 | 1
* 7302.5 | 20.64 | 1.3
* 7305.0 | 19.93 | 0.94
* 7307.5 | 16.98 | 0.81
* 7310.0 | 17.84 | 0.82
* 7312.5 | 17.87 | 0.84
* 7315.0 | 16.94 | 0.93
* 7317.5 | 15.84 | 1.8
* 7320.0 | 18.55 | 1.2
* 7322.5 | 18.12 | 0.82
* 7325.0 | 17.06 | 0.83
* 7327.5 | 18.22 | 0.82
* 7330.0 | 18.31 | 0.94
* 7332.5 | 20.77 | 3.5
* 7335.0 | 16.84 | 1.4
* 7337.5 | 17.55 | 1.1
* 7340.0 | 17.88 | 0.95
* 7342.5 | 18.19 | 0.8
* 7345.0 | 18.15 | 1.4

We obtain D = 29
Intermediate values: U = 11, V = 17.6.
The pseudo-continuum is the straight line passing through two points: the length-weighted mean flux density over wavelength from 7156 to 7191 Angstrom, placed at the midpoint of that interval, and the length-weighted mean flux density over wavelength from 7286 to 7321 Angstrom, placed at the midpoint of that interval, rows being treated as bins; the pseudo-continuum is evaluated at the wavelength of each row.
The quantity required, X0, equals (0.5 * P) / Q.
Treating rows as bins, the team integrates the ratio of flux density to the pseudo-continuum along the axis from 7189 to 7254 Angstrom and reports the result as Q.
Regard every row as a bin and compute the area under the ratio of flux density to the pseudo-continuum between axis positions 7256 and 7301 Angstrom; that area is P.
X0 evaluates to 0.34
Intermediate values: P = 45.9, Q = 67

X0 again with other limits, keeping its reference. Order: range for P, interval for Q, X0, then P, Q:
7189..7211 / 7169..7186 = 0.61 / 21.5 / 18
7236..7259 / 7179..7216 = 0.34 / 24.8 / 36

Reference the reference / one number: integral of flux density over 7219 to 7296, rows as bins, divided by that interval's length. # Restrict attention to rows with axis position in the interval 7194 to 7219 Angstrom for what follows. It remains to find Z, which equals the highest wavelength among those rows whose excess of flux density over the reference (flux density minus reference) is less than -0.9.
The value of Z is 7217.5 Angstrom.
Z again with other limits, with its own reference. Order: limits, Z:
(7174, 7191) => 7190.0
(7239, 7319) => 7317.5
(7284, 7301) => 7292.5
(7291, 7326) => 7325.0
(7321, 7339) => 7335.0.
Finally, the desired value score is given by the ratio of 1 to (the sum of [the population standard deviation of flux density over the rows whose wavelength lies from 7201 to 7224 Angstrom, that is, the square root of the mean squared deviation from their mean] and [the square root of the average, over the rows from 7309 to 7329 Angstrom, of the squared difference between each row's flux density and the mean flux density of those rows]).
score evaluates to 0.70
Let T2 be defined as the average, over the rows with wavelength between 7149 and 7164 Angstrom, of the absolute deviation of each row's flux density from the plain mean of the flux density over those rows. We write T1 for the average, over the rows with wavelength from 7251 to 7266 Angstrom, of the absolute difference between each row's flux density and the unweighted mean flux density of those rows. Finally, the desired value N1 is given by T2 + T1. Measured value 1.52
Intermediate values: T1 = 0.33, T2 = 1.2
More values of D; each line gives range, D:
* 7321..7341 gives 23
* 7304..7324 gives 28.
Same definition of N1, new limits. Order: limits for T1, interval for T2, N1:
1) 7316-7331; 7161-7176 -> 1.69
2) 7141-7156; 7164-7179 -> 1.78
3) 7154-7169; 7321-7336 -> 2.10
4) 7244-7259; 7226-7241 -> 1.85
